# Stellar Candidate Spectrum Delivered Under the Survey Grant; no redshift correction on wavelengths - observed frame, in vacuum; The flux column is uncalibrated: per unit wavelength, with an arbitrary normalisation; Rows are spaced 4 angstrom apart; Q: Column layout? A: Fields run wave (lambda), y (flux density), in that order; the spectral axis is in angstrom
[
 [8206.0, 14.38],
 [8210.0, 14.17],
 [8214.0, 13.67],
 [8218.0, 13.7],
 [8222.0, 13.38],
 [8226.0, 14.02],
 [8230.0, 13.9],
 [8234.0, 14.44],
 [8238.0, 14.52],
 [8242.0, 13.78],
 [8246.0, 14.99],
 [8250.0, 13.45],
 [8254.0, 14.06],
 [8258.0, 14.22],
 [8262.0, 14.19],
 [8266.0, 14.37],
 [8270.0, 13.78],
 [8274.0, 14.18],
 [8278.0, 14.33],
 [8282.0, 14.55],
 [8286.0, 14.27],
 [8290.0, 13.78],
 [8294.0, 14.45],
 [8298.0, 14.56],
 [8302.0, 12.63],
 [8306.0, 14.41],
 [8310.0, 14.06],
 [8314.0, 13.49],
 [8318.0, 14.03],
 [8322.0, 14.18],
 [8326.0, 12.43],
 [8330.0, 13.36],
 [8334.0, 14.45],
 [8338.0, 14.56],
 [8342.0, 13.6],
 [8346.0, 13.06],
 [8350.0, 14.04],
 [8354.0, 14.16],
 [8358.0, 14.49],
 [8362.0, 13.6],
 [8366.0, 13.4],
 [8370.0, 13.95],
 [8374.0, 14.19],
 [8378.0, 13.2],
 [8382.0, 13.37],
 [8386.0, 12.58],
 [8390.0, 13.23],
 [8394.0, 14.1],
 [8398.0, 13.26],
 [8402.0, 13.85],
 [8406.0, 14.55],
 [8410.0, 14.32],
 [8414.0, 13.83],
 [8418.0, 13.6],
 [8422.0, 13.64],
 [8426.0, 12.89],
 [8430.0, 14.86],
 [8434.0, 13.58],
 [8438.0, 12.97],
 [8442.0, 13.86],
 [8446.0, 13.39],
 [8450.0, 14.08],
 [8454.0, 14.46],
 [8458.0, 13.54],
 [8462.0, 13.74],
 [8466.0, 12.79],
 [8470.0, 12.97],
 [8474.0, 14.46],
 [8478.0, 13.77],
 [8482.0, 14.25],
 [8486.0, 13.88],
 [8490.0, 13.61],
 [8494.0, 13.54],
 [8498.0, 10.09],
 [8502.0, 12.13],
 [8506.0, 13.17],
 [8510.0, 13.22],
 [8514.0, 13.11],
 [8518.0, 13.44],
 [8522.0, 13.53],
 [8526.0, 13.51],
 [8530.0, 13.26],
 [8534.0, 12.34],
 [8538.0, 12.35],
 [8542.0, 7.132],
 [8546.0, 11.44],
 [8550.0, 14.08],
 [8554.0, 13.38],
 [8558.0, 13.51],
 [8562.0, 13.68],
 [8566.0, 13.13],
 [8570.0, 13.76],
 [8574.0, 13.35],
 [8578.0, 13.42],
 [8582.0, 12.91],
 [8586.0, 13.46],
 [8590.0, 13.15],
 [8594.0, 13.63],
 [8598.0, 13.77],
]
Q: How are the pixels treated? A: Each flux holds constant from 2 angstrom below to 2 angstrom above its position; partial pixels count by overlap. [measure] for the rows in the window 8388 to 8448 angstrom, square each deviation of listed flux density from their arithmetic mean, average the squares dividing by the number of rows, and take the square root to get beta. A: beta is 0.54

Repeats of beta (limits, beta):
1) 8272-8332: 0.64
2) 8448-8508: 1.07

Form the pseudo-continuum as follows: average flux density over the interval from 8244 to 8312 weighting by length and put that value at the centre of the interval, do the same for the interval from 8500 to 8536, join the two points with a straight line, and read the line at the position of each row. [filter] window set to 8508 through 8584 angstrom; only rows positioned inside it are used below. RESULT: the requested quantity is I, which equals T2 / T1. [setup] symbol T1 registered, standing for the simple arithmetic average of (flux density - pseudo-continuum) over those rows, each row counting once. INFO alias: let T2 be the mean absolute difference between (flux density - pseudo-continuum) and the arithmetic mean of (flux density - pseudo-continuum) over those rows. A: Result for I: -10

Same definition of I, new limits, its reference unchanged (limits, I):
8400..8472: 2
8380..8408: -9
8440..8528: 3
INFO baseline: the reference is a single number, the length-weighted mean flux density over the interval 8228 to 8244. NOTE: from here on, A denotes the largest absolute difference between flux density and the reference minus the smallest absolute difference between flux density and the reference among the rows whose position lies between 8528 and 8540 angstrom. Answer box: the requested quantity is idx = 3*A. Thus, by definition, 2.8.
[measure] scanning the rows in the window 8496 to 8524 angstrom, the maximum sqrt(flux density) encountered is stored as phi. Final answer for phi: 3.68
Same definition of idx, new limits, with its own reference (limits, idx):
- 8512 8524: 1.3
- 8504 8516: 0.3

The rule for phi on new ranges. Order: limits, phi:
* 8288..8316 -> 3.82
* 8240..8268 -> 3.87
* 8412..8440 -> 3.85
